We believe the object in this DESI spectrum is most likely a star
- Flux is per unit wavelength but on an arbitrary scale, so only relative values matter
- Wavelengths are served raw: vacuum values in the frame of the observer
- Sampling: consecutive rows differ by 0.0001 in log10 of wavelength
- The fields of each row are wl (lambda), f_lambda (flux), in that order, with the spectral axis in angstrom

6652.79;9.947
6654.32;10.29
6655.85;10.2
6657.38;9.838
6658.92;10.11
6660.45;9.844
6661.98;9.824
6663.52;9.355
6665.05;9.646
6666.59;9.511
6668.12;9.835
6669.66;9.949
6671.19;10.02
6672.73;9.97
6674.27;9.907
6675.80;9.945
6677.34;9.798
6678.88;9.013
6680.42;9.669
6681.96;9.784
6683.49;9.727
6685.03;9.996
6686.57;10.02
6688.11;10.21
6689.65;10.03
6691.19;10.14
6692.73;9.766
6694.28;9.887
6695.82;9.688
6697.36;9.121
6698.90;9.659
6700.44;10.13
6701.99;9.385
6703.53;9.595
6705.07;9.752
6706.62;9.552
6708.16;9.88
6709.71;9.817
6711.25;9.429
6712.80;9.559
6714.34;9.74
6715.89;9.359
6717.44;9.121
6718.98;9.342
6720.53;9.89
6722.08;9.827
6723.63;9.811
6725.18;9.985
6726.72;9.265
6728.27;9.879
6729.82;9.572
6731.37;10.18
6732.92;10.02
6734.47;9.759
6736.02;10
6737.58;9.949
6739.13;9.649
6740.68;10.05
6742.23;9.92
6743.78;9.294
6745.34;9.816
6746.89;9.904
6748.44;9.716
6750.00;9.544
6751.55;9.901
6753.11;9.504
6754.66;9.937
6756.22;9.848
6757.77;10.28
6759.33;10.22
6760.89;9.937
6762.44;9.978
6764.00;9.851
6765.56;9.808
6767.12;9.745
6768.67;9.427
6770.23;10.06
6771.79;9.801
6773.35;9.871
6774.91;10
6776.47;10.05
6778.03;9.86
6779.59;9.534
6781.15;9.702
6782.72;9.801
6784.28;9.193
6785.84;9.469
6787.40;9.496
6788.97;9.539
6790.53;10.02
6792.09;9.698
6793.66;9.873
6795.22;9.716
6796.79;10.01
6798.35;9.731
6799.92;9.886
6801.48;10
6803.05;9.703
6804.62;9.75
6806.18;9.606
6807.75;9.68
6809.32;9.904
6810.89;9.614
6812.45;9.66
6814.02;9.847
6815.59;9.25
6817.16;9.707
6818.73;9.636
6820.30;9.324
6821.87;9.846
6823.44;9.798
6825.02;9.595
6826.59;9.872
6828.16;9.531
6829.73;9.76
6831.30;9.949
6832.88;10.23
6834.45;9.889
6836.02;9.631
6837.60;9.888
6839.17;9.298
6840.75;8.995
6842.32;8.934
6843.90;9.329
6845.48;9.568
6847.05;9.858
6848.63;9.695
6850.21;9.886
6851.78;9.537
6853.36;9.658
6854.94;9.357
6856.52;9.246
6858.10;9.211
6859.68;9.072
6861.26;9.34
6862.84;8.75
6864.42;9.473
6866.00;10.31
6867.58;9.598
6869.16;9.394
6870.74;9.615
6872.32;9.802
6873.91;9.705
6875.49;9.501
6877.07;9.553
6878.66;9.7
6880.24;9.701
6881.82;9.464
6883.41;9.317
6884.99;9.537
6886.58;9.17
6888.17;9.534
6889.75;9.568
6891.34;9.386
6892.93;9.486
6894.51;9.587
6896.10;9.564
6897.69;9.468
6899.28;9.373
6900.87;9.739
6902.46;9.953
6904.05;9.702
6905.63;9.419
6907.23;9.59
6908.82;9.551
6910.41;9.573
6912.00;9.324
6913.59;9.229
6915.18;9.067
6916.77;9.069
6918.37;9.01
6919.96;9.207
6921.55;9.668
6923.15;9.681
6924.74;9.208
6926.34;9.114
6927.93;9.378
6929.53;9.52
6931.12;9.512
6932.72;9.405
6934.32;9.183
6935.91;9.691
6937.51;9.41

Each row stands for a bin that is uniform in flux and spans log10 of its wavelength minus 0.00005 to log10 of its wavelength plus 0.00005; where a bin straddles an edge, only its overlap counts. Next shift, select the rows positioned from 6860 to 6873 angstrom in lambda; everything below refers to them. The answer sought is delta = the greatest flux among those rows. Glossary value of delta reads 10.31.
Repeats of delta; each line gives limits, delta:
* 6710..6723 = 9.89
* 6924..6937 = 9.691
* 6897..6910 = 9.953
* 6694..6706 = 10.13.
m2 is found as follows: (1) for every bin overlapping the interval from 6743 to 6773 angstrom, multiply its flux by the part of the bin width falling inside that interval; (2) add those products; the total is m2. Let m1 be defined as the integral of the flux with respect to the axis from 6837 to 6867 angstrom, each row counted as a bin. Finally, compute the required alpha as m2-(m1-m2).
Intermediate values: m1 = 283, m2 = 295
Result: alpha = 306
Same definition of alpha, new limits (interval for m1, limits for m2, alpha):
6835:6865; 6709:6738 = 281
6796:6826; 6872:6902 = 281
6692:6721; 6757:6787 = 310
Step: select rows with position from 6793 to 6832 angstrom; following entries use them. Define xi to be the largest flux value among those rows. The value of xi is 10.01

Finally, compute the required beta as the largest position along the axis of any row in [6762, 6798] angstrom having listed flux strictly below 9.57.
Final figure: 6788.97 angstrom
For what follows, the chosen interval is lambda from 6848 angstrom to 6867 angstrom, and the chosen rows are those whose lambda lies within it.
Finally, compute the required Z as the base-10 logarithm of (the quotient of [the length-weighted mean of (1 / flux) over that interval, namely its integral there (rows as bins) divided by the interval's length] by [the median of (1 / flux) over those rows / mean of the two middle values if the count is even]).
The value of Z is -0.0014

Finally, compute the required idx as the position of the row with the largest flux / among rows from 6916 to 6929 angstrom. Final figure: 6923.15 angstrom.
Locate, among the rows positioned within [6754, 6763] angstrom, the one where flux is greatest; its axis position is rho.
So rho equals 6757.77 angstrom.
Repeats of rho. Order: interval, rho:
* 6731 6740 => 6731.37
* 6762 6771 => 6770.23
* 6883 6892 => 6889.75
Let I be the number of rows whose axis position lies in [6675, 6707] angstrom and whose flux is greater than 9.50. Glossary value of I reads 18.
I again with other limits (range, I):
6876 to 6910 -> 13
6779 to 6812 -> 18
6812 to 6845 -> 15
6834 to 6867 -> 10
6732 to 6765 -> 20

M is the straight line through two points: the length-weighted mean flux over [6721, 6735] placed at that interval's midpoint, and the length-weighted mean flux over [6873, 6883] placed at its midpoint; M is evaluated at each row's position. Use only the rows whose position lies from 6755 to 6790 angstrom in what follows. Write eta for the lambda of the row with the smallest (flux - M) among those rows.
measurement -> 6784.28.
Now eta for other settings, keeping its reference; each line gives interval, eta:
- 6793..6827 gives 6815.59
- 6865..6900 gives 6886.58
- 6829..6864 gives 6862.84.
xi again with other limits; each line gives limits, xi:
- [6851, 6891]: 10.31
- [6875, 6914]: 9.953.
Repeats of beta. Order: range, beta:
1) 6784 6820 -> 6815.59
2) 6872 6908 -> 6905.63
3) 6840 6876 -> 6875.49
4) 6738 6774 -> 6768.67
